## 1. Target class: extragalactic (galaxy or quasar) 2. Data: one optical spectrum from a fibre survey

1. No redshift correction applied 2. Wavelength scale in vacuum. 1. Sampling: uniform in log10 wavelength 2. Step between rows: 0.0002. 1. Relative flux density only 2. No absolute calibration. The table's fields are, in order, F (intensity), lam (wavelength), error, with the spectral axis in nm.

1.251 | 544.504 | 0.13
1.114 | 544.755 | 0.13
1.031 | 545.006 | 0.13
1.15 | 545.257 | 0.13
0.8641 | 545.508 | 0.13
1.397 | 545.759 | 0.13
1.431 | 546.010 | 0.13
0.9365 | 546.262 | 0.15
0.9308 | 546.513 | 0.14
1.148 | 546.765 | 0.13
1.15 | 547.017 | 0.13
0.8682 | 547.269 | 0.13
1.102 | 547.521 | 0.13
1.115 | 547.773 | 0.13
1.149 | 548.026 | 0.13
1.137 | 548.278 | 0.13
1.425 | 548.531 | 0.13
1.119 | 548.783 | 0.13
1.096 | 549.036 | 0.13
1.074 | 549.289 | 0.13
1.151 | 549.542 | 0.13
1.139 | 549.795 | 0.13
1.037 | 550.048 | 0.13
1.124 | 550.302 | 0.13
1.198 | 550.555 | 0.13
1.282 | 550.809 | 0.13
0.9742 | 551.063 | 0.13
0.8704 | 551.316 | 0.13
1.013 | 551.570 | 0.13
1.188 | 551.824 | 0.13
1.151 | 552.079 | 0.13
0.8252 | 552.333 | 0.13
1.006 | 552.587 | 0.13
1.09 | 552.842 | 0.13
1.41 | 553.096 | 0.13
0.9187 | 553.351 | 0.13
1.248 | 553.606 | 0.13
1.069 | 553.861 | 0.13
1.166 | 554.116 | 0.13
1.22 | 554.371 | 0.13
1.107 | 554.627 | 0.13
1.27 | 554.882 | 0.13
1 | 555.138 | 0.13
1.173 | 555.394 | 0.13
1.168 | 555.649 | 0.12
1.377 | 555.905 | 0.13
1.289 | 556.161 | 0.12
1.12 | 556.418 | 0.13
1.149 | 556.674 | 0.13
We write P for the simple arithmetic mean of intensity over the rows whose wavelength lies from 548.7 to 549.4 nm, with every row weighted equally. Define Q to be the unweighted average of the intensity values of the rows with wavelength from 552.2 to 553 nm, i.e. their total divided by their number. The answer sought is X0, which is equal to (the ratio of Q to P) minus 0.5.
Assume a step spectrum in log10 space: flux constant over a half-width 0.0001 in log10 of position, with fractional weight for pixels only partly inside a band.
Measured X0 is 0.39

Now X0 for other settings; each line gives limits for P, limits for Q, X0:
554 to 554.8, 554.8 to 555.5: 0.49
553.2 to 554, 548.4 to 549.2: 0.62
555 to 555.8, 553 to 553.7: 0.57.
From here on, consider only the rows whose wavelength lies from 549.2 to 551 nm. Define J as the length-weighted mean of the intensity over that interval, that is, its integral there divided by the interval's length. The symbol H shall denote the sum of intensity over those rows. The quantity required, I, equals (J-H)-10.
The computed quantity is -16.9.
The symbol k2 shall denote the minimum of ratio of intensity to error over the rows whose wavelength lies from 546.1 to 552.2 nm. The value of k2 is 6.24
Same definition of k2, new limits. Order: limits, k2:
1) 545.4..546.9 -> 6.24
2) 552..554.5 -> 6.35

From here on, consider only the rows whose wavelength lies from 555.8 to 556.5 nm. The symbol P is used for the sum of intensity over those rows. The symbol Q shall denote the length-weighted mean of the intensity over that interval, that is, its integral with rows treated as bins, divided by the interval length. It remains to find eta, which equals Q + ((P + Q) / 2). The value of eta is 3.79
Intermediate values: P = 3.79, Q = 1.27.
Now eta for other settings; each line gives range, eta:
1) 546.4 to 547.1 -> 3.23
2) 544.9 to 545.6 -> 3.06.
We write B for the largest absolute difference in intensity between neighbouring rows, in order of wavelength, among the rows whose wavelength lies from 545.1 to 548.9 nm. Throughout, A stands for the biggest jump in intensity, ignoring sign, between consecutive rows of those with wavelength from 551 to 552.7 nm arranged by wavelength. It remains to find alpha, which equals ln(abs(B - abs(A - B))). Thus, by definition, -1.12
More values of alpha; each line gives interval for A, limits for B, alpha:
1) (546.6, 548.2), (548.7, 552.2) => -1.27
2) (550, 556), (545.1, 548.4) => -0.71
